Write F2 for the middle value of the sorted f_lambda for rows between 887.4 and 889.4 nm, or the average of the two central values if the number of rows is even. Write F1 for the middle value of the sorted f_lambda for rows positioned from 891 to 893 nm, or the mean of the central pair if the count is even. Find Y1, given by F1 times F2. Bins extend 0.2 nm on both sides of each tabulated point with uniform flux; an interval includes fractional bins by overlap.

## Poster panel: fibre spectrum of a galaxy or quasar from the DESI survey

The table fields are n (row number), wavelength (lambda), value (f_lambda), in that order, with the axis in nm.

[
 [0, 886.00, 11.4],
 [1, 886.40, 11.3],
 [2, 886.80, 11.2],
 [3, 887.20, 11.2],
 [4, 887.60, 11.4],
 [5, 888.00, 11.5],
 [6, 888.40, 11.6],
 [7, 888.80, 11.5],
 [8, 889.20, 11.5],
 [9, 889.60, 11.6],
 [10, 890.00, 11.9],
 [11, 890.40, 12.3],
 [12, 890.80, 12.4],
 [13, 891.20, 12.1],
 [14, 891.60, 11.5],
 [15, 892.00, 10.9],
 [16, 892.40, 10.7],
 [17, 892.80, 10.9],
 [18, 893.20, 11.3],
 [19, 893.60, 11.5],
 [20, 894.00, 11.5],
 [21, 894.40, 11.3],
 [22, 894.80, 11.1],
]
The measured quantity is 125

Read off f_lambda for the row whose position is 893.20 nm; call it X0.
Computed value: 11.3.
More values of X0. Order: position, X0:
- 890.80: 12.4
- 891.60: 11.5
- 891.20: 12.1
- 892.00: 10.9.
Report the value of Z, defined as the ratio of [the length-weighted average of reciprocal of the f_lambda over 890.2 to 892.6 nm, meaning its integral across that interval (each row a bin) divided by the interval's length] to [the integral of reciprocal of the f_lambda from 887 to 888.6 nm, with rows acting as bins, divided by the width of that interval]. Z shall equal 0.98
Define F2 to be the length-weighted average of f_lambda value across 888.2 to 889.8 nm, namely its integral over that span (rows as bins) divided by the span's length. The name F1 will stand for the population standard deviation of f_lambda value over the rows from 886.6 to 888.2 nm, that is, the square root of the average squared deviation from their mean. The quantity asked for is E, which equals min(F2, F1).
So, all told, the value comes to 0.13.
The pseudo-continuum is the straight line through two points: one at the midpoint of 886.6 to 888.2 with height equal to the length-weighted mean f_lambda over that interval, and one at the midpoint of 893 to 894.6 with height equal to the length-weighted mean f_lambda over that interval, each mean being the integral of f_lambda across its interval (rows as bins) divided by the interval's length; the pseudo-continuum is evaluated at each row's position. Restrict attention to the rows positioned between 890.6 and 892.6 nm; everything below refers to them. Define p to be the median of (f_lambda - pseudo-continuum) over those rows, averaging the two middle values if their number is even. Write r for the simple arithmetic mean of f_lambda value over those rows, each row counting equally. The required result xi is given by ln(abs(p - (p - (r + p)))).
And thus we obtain 2.45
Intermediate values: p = 0.13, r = 11.5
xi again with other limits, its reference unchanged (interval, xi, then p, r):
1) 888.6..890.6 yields 2.49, 0.25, 11.8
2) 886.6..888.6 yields 2.44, 0.07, 11.4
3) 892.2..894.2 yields 2.41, -0.09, 11.2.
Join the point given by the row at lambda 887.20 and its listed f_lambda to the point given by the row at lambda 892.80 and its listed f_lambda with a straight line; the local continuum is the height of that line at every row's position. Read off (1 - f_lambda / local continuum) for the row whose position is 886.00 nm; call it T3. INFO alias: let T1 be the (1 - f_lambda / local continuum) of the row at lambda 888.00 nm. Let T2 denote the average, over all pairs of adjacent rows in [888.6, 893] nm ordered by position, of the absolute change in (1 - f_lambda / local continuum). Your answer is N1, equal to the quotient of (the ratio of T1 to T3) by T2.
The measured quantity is 99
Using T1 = -0.031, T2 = 0.026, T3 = -0.0120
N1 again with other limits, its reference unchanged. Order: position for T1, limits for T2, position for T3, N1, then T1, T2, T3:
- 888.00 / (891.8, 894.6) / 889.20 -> 44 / -0.031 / 0.019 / -0.0367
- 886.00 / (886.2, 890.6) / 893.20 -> 23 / -0.012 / 0.014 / -0.0387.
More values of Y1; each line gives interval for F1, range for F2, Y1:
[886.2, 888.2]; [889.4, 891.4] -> 137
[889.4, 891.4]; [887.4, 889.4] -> 139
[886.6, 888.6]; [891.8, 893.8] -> 124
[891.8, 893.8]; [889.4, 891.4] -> 132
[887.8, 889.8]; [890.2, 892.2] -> 139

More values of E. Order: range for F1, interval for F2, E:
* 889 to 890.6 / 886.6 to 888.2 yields 0.31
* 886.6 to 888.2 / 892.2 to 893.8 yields 0.13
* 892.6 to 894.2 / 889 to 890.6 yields 0.24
